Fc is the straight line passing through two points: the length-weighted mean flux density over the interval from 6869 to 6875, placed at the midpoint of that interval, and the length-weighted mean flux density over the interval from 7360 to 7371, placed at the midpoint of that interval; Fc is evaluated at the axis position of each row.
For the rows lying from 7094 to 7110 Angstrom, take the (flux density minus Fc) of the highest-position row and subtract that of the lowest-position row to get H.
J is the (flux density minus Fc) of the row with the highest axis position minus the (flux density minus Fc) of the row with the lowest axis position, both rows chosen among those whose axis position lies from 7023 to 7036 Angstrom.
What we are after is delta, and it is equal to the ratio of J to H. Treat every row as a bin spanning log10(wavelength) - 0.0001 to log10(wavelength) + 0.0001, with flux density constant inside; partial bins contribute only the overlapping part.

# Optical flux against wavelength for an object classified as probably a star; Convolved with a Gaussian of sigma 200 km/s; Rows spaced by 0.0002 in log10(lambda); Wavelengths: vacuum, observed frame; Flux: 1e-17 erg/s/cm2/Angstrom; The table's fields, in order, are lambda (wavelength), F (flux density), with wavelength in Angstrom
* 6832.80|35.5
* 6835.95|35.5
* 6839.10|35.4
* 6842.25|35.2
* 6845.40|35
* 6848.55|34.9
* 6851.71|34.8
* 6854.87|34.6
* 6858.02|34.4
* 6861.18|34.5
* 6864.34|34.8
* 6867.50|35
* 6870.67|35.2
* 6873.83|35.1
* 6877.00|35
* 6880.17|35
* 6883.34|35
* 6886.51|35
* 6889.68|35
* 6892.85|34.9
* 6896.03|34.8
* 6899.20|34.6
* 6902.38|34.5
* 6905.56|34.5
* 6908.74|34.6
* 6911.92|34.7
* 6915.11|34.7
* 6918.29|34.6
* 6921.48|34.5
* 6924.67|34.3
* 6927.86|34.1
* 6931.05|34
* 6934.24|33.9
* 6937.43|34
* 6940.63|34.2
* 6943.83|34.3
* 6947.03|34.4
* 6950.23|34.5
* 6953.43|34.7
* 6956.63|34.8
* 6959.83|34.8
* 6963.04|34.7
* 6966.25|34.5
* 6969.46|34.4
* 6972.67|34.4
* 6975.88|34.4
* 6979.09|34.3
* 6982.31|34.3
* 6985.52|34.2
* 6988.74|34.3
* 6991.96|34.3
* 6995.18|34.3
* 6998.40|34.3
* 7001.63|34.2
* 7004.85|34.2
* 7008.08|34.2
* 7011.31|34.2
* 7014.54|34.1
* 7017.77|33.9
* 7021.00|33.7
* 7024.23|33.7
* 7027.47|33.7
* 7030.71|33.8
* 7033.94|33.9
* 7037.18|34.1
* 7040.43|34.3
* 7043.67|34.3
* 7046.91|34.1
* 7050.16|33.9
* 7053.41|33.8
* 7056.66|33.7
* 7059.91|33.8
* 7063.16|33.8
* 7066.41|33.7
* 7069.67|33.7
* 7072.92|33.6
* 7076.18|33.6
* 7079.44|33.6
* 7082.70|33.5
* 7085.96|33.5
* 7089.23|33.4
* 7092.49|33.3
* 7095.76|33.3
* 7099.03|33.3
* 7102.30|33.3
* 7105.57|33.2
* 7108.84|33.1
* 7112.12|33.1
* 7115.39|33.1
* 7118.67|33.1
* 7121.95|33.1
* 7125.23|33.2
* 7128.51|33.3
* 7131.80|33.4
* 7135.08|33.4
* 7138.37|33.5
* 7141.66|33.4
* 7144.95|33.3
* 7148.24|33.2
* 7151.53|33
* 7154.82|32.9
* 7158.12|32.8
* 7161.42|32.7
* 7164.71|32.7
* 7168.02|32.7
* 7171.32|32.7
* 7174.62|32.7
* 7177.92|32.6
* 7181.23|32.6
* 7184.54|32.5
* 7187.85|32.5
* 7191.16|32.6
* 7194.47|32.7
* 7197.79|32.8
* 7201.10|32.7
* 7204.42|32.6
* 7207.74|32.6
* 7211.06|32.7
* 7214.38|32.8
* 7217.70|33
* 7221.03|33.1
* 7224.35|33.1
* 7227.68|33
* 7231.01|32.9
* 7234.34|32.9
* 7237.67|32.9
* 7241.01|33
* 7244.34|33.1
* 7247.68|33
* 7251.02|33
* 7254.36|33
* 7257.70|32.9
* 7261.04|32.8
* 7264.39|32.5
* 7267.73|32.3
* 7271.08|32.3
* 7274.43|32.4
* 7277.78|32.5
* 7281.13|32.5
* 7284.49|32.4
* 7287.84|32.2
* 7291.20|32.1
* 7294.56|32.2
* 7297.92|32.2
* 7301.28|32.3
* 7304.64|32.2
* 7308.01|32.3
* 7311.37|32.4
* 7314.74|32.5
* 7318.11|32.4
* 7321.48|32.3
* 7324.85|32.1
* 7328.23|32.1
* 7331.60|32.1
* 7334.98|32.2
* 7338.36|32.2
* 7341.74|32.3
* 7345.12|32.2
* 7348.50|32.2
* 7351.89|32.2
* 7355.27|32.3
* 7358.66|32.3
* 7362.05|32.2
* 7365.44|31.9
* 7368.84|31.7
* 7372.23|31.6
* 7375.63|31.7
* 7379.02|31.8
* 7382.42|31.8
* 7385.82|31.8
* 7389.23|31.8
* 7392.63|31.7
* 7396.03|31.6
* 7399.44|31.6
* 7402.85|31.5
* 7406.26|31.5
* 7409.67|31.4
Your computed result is -2.3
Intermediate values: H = -0.11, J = 0.26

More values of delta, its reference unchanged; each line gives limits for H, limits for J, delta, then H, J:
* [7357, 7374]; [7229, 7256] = -0.4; -0.61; 0.25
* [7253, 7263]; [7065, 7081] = 0.1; -0.16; -0.02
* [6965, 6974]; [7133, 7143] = -0.7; -0.06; 0.04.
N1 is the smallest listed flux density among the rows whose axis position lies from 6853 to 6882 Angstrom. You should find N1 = 34.4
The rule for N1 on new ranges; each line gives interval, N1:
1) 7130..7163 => 32.7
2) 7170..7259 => 32.5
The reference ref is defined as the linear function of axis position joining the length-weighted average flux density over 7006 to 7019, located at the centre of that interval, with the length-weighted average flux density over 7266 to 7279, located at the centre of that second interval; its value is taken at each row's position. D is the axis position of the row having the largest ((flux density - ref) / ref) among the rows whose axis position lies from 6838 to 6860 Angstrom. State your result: 6839.10 Angstrom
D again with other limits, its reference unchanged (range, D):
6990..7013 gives 6998.40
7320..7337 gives 7321.48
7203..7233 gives 7224.35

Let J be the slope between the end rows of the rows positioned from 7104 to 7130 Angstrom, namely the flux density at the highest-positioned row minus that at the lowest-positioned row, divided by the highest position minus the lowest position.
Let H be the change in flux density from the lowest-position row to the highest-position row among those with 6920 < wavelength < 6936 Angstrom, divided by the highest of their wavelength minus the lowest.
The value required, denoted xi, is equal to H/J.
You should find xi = -10.8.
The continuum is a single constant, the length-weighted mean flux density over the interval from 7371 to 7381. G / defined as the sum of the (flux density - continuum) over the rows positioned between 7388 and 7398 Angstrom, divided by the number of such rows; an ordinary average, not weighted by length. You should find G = 0.0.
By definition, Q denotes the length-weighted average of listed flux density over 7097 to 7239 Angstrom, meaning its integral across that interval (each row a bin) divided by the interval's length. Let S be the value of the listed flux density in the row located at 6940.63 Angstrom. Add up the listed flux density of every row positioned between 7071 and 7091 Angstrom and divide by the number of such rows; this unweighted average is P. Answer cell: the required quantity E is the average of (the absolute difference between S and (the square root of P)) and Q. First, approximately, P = 33.5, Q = 32.9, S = 34.2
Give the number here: 30.7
